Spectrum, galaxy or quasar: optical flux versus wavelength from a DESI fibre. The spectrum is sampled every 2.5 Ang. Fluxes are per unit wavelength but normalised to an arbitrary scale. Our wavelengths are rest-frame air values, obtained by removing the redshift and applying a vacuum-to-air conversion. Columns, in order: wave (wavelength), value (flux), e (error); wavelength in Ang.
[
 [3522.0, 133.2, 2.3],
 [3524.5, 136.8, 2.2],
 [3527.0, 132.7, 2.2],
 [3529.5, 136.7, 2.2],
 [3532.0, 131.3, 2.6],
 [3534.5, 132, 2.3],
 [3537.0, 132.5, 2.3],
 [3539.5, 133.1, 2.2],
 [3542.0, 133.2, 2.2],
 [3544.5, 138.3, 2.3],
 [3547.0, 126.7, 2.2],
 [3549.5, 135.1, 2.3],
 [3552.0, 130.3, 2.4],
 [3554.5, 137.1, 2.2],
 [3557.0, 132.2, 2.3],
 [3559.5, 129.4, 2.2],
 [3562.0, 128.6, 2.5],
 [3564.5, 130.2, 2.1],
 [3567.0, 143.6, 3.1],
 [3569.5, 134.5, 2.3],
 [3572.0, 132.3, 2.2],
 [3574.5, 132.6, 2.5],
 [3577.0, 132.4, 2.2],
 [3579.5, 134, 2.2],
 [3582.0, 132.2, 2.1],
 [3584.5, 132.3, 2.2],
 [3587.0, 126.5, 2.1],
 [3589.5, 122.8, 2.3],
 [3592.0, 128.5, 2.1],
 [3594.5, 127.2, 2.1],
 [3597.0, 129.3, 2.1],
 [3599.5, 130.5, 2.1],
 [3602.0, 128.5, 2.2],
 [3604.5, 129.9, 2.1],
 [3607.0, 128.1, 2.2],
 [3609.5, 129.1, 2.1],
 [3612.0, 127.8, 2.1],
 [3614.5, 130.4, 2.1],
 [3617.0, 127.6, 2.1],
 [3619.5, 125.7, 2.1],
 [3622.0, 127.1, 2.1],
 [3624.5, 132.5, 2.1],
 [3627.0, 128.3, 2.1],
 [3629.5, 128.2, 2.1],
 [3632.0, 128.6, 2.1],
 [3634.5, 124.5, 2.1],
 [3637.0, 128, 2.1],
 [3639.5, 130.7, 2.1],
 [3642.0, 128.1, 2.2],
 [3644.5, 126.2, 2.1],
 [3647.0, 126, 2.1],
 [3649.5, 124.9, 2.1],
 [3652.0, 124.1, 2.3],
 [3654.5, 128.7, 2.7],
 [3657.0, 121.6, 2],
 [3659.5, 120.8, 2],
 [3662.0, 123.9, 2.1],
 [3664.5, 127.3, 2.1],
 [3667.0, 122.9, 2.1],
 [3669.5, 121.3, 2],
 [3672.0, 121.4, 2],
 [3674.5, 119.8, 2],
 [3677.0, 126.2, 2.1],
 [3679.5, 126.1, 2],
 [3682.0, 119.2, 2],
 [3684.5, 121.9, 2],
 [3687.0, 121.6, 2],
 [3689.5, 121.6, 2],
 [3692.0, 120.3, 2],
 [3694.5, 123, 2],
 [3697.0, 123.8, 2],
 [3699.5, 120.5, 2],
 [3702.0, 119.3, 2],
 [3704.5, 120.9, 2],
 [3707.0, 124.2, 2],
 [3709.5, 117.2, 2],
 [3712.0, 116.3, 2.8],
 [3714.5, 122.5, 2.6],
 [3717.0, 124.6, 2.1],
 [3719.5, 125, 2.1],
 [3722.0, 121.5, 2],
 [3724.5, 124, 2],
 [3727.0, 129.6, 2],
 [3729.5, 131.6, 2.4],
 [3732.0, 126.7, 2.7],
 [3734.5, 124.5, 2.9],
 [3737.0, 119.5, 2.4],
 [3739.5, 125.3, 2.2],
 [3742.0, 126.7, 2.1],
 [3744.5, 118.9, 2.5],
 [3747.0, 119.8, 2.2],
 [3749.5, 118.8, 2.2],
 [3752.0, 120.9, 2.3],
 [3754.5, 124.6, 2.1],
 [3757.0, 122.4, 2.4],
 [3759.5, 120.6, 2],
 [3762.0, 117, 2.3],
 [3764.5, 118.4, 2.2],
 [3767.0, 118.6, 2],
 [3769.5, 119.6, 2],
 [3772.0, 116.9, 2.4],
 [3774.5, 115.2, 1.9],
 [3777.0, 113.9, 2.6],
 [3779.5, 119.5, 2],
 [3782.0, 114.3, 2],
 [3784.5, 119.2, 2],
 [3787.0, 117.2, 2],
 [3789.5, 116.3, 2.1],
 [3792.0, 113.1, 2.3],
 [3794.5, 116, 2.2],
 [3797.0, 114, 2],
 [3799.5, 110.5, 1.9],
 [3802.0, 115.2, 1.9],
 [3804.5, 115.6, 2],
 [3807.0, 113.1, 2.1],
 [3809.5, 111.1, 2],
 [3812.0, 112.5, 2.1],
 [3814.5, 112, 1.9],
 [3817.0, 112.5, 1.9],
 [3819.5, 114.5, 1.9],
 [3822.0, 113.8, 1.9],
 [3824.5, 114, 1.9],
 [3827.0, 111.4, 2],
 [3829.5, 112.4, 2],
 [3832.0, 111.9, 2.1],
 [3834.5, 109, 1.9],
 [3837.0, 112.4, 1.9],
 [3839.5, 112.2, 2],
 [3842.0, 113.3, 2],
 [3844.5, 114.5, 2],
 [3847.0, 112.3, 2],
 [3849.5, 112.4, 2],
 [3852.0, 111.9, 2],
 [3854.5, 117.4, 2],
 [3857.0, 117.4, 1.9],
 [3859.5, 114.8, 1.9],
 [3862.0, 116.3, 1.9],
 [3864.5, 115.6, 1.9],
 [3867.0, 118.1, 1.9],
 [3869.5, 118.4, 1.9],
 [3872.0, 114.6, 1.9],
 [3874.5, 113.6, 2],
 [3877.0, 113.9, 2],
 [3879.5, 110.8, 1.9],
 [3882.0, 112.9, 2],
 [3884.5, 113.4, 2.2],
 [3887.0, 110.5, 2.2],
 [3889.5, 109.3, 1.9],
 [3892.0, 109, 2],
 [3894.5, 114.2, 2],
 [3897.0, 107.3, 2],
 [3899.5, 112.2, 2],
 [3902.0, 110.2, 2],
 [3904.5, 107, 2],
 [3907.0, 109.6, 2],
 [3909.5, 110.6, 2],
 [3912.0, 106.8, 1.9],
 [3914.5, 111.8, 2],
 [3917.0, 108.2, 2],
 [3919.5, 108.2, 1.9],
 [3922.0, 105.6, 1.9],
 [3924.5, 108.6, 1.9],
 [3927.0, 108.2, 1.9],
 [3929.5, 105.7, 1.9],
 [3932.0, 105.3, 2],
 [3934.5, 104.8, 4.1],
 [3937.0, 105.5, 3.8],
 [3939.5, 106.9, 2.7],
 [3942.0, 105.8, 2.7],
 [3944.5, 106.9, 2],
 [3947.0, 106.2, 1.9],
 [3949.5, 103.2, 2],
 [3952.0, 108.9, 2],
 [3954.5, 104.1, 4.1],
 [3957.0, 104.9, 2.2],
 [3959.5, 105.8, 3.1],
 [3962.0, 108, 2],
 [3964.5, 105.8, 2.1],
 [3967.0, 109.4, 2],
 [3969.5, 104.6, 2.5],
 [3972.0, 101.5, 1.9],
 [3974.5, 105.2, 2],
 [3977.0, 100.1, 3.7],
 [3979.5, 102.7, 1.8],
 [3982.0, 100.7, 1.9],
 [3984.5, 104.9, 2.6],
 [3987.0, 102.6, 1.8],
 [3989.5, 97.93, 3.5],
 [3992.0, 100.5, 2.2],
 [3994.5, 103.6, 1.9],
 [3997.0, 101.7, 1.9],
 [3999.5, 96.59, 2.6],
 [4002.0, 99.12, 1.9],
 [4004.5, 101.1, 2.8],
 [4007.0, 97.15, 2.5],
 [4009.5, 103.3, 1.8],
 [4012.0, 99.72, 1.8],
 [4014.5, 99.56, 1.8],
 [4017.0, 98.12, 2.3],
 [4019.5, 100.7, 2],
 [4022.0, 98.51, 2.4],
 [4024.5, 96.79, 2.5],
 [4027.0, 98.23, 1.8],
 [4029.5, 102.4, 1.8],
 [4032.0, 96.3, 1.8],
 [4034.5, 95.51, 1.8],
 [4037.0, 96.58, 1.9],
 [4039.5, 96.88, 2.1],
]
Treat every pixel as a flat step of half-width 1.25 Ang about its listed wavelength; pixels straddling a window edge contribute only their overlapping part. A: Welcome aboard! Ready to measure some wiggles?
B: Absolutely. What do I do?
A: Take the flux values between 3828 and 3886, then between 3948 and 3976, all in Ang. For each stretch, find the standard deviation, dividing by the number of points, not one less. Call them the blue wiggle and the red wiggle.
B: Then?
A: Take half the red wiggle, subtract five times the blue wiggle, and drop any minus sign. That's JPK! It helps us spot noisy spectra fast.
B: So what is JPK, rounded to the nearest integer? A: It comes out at 11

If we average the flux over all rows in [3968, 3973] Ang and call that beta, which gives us 103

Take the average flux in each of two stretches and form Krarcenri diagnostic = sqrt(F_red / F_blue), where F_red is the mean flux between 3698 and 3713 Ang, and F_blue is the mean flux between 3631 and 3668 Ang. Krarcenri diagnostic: 0.976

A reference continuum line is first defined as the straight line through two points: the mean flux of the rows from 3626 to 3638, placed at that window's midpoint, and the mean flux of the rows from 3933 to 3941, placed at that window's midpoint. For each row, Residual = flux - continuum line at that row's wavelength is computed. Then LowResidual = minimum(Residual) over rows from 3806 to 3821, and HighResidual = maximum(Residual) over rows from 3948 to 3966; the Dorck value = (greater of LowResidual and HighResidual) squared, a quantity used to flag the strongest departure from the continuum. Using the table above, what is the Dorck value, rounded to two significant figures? 18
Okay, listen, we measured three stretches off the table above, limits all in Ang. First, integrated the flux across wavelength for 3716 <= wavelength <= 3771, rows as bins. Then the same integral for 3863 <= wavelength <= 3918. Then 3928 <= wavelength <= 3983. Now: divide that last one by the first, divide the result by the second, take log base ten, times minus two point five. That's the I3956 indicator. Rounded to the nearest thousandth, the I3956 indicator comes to 9.639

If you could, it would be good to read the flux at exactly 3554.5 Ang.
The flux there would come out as 137.1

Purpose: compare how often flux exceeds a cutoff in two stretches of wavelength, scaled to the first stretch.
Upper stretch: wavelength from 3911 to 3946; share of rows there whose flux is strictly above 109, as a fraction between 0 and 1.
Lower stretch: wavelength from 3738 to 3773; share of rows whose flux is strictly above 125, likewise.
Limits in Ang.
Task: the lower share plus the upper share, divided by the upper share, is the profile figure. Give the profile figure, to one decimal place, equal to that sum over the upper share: 3.0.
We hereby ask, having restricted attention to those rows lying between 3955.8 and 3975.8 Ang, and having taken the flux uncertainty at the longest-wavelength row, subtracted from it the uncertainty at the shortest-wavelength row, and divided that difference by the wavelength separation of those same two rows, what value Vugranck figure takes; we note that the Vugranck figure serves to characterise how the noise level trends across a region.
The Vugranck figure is -0.011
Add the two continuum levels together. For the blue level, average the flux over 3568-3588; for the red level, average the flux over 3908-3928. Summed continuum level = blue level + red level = 241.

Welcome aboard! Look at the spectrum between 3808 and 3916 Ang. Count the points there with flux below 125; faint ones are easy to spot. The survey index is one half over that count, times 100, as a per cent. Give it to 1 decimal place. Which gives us 1.2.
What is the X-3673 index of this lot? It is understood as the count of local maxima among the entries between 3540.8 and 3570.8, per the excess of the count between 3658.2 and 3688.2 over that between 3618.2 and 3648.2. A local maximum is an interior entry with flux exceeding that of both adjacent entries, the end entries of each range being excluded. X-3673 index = 4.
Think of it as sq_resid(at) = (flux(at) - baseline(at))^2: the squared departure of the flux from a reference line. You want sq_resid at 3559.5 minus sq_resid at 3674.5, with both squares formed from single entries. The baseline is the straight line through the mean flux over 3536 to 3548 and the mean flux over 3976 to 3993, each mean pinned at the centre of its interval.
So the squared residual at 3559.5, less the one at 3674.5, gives -8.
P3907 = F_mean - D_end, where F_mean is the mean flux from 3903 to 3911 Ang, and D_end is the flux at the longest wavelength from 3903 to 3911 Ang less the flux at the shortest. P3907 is 105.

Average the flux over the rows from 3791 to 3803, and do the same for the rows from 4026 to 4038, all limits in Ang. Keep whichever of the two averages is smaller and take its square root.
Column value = 9.9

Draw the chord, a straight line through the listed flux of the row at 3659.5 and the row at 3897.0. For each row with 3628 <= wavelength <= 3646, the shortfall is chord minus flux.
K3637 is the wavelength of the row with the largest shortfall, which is 3634.5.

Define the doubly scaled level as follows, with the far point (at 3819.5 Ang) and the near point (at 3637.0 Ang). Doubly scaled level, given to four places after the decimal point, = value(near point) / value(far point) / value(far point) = 0.0098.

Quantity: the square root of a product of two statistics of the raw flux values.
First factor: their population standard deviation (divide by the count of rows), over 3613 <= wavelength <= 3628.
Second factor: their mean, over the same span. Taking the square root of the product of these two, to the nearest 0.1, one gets 17.0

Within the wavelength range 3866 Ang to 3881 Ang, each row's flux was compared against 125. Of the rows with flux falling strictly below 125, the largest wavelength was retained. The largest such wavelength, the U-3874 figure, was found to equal 3879.5 Ang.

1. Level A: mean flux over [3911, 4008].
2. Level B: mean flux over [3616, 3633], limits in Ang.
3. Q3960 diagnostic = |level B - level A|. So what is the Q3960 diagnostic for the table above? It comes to 24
